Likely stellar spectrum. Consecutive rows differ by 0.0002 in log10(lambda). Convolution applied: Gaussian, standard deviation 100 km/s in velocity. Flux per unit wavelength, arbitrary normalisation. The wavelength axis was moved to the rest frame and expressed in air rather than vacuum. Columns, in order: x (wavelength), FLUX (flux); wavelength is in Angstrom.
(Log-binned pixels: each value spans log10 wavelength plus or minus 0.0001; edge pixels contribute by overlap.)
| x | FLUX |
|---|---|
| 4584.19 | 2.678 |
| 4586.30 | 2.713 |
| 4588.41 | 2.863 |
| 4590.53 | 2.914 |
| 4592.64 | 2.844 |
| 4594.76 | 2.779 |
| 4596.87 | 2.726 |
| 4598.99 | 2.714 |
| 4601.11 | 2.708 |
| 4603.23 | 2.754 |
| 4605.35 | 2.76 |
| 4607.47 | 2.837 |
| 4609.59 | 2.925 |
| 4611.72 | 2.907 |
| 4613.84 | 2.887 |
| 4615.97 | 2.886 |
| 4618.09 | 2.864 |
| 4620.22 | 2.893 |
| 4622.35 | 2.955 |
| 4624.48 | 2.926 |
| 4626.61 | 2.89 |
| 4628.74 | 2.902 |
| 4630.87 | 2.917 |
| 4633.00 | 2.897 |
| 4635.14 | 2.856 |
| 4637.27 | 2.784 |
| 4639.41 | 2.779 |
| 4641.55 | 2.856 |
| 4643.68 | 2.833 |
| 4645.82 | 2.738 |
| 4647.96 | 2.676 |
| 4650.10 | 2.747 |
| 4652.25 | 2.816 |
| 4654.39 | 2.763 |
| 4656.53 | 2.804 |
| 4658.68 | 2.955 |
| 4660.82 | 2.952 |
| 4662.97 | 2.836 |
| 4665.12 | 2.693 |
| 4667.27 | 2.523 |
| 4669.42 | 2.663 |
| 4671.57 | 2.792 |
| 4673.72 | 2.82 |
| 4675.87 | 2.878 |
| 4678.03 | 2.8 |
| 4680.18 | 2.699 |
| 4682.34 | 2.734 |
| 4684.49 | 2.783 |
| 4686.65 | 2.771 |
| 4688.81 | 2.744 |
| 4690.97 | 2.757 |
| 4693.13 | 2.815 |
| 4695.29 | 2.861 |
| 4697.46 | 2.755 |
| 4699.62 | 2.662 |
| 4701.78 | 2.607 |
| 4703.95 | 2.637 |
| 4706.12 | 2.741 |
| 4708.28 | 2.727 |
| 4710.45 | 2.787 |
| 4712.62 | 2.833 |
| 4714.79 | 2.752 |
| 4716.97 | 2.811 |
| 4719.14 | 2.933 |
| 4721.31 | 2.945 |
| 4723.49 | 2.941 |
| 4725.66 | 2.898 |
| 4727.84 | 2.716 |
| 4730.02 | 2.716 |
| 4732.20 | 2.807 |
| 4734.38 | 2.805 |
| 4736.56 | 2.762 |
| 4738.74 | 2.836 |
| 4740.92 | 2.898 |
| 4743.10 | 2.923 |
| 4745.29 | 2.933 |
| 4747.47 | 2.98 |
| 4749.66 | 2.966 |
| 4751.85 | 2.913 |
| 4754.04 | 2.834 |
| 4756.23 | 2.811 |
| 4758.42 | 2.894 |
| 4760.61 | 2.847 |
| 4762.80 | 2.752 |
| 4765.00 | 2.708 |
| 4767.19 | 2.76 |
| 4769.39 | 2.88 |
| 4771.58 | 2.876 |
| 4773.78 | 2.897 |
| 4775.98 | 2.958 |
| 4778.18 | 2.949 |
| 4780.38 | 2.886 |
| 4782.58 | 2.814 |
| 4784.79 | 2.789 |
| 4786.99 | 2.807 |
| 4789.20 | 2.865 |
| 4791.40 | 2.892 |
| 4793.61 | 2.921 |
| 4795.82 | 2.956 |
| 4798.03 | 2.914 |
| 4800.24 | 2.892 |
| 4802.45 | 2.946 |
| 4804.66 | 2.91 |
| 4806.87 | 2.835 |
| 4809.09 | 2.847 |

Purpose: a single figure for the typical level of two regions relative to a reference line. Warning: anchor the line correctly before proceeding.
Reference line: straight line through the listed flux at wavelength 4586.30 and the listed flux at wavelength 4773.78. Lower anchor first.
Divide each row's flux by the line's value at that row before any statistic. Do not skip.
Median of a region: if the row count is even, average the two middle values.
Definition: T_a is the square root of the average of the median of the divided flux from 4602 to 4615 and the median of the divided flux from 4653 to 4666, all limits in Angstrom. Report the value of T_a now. 1.01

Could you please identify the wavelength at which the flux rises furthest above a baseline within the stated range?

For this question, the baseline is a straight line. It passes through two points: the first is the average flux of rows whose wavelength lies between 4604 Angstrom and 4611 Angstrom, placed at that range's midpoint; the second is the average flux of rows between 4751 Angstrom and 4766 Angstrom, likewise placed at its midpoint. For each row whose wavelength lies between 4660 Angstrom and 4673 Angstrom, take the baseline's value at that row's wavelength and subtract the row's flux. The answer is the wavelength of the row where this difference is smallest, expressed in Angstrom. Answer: 4660.82 Angstrom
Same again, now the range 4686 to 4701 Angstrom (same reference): 4695.29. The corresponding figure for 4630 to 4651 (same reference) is 4630.87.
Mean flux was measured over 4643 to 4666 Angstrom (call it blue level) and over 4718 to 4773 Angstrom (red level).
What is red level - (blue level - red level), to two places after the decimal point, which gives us 2.91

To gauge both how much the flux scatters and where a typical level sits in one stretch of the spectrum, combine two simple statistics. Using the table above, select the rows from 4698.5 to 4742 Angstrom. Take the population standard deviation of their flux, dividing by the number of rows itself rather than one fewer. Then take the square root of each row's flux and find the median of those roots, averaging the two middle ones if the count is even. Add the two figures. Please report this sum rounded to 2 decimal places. 1.77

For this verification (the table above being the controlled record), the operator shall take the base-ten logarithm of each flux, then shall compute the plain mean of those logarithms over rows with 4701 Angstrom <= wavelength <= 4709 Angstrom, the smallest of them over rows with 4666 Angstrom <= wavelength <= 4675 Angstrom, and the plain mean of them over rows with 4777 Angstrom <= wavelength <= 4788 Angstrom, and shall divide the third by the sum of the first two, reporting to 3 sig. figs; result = 0.548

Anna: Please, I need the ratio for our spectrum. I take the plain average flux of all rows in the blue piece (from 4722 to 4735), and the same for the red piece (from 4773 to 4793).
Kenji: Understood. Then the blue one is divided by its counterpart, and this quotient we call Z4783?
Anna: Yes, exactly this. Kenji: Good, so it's 0.98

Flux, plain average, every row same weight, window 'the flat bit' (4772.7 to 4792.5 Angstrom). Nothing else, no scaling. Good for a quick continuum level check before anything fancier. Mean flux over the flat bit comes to 2.87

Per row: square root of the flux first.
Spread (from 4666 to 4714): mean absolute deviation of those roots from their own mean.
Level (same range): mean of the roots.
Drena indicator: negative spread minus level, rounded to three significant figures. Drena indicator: -1.68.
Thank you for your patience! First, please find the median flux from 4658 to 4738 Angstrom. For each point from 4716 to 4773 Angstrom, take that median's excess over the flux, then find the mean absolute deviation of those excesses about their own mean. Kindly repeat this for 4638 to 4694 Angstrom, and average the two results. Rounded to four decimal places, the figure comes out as 0.0667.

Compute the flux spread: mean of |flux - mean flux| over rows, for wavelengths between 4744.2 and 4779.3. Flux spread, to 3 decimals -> 0.065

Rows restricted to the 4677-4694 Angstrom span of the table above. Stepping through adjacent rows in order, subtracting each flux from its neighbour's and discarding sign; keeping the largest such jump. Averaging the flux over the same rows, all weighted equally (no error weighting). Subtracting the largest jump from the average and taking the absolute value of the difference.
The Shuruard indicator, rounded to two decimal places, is 2.66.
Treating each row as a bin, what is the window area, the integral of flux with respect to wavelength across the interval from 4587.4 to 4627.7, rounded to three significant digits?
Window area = 115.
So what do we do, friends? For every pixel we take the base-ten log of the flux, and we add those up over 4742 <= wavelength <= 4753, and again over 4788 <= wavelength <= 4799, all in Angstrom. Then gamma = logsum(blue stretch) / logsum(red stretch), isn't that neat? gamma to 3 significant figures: 1.01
